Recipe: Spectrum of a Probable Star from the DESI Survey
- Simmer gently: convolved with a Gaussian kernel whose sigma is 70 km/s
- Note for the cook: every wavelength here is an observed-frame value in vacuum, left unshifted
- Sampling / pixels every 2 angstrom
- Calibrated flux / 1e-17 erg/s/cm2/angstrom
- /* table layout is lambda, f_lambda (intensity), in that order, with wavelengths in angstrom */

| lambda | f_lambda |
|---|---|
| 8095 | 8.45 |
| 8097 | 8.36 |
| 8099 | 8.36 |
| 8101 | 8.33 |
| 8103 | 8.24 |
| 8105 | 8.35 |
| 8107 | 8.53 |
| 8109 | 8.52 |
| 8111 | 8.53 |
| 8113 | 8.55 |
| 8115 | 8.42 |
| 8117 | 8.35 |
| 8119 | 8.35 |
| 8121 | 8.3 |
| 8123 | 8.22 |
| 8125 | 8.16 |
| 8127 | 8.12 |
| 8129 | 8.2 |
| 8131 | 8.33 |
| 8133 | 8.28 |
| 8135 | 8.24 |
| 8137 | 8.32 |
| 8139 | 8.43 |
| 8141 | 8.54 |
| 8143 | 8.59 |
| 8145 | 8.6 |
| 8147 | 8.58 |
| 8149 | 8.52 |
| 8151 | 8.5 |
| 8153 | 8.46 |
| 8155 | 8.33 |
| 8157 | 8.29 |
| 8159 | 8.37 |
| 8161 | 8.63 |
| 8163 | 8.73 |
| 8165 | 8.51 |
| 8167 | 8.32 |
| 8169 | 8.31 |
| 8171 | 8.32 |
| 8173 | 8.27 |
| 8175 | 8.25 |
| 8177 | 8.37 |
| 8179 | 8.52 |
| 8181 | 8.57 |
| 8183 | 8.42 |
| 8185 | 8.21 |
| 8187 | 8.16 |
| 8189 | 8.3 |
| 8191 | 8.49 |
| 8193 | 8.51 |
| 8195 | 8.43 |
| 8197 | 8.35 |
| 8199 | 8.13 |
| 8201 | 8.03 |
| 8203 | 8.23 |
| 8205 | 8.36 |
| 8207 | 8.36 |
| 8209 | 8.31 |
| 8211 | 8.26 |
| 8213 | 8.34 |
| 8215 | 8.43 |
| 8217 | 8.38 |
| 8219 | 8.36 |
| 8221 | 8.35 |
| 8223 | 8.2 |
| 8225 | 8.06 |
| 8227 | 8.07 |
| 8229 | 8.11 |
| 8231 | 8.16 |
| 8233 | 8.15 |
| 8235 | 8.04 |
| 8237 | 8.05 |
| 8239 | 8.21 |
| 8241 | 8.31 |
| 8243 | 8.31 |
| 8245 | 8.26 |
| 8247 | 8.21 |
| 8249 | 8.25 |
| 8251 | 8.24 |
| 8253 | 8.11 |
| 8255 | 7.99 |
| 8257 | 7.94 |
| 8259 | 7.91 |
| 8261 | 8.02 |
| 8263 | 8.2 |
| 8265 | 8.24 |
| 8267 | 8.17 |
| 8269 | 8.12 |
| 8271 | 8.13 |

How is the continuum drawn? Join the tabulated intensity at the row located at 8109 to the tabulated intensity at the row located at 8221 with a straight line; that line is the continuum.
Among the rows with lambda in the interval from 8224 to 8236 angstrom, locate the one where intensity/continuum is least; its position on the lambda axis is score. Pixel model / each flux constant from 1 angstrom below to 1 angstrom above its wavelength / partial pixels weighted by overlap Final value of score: 8235 angstrom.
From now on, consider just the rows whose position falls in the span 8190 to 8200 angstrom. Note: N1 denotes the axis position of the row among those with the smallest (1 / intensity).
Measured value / 8193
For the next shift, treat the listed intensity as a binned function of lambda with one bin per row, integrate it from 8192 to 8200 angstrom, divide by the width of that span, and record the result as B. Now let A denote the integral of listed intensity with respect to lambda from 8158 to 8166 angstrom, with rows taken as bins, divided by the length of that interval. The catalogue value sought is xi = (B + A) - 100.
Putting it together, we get -83.1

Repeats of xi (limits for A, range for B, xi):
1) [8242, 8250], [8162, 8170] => -83.3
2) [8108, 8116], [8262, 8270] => -83.3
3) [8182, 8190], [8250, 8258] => -83.7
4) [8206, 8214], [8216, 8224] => -83.4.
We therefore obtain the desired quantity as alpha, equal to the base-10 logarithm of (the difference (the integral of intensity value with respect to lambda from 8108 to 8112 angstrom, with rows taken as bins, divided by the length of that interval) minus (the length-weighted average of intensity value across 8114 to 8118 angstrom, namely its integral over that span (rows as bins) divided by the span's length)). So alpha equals -0.9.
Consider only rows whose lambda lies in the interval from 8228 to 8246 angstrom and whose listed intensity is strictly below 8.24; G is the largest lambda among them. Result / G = 8239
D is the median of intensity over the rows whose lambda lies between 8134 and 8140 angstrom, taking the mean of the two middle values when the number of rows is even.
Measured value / 8.32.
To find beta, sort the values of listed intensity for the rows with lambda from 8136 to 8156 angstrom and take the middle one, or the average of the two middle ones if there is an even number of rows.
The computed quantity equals 8.51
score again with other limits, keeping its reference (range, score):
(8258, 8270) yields 8259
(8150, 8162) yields 8157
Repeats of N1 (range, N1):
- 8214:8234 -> 8215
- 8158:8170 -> 8163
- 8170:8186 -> 8181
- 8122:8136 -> 8131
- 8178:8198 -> 8181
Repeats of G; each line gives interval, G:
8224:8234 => 8233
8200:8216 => 8203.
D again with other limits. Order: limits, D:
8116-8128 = 8.26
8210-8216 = 8.34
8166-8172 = 8.32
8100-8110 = 8.35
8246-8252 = 8.24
